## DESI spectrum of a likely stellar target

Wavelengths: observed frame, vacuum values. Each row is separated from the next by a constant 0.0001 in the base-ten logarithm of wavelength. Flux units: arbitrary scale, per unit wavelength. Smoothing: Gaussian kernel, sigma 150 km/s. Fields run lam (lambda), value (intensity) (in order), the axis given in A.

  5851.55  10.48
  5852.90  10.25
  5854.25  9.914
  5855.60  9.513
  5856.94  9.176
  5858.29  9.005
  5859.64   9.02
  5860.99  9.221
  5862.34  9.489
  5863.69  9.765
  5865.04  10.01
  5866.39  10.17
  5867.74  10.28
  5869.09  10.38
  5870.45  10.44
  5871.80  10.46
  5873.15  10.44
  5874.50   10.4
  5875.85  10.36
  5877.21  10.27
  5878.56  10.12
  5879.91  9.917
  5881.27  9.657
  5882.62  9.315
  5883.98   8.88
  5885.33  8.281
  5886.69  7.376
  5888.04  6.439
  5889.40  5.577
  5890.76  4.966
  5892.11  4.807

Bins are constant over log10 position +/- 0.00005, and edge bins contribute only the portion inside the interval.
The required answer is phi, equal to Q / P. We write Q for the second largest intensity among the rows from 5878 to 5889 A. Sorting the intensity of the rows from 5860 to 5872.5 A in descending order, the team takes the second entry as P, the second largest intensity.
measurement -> 0.95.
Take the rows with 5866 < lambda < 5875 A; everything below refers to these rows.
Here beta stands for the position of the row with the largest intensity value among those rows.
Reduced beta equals 5871.80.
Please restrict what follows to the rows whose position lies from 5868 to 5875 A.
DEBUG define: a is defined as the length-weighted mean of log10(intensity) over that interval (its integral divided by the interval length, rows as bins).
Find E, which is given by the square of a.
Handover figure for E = 1.04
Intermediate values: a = 1.02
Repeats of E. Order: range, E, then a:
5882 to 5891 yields 0.73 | 0.86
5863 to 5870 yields 1.01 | 1.00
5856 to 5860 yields 0.92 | 0.96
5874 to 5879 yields 1.02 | 1.01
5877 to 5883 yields 0.99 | 0.99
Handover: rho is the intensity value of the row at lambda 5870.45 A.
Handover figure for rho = 10.44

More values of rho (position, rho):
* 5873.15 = 10.44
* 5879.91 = 9.917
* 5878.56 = 10.12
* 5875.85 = 10.36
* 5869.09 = 10.38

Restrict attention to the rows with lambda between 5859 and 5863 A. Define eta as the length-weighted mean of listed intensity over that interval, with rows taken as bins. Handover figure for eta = 9.2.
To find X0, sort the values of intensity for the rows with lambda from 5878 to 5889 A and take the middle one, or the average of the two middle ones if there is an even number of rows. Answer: 9.1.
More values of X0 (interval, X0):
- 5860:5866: 9.6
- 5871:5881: 10.4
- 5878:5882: 9.9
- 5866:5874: 10.4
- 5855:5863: 9.2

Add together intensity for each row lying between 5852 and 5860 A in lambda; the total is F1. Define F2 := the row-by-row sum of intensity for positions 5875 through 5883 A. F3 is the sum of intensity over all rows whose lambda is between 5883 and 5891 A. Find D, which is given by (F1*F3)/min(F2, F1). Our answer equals 41.5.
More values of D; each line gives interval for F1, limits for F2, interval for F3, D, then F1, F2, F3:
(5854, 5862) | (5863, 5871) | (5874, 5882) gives 60.7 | 55.8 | 61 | 61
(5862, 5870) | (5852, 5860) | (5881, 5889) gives 52.8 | 60.1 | 57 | 50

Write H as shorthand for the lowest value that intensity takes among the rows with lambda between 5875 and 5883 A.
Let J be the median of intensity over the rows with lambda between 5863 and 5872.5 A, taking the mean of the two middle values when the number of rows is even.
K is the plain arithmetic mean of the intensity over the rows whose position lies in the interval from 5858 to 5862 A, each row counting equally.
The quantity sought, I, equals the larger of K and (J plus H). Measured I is 19.6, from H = 9.315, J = 10.28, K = 9.1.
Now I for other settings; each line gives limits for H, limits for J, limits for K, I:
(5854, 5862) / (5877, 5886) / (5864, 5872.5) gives 18.7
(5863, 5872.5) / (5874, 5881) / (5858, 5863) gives 20.0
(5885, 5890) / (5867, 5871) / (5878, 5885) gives 16.0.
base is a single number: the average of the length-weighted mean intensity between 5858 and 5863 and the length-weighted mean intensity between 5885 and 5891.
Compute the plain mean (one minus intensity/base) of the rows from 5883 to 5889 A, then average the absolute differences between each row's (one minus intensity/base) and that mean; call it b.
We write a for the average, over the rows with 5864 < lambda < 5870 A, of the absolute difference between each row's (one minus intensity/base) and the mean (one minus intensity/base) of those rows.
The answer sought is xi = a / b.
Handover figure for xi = 0.1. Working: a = 0.015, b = 0.106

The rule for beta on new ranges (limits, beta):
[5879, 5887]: 5879.91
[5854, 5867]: 5866.39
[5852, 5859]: 5852.90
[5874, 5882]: 5874.50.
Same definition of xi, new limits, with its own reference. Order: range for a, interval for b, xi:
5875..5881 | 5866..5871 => 1.6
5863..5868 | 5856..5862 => 1.8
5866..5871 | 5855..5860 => 0.6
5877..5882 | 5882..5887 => 0.3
